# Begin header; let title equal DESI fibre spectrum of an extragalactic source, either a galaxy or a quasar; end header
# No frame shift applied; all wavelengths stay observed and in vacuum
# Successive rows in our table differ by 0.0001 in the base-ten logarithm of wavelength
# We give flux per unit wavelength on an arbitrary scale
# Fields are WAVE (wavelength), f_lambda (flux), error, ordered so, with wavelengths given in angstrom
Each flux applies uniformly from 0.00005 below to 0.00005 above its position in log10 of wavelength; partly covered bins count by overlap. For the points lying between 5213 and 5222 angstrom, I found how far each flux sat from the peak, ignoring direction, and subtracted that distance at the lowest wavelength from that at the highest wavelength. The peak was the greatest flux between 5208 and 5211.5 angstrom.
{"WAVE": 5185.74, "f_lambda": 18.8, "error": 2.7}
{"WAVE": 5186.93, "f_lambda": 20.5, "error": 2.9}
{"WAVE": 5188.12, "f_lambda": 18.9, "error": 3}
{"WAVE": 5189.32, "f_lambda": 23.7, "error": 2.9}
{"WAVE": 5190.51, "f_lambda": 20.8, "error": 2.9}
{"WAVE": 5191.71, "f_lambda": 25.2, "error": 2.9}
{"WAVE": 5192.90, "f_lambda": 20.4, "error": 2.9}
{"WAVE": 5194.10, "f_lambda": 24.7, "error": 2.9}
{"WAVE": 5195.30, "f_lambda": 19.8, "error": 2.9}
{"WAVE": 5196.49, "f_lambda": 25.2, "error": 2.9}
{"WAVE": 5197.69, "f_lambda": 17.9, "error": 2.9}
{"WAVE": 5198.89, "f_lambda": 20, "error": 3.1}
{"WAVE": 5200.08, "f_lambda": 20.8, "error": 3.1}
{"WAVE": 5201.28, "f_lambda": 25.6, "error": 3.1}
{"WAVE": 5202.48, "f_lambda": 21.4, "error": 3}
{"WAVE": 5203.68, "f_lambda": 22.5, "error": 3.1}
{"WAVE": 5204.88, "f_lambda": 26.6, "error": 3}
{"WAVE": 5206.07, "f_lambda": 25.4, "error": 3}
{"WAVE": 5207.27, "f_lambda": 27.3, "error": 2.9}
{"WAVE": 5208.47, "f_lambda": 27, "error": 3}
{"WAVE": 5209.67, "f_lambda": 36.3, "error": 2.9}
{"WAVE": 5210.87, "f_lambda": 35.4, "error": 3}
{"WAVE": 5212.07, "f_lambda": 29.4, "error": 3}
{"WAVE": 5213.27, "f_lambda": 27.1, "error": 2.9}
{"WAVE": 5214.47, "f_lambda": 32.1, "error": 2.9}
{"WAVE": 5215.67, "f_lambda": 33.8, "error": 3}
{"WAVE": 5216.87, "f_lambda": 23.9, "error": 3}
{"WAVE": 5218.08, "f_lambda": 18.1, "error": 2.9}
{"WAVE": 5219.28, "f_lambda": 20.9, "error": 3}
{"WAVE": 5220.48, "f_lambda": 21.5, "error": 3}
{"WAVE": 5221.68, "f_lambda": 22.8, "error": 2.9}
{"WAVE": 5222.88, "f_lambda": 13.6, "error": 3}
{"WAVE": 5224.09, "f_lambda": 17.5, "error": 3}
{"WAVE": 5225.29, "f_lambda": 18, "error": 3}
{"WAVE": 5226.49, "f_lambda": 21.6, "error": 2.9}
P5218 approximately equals 4.3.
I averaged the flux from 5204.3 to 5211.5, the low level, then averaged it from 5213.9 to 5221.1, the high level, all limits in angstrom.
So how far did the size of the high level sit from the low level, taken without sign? 5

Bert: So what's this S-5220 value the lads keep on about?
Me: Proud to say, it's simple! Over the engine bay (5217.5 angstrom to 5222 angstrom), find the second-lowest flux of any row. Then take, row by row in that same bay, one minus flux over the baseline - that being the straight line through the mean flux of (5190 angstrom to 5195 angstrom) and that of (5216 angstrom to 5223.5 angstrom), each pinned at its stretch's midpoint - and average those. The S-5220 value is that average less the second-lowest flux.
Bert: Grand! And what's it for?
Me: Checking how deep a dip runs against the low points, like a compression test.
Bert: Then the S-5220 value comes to -20.9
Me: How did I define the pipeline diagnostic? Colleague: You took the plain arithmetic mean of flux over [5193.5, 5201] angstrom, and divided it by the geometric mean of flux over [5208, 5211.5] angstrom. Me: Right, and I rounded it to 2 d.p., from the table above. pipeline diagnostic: 0.66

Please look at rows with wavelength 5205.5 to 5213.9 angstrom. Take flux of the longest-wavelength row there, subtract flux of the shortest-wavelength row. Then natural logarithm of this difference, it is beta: 0.53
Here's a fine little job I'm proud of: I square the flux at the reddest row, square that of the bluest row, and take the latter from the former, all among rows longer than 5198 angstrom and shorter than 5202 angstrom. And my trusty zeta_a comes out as 255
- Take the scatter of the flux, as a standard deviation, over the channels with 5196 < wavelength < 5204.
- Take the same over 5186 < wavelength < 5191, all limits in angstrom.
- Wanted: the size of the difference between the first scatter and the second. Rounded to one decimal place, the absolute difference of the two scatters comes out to 0.8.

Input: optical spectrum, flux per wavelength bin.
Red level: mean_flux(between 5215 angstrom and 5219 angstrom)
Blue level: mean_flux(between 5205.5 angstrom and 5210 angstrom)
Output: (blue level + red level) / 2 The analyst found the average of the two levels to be 27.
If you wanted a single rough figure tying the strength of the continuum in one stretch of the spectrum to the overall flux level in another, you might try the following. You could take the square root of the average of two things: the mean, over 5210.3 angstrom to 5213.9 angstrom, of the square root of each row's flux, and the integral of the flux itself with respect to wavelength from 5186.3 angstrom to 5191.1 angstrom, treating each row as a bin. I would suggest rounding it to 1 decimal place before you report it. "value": 7.3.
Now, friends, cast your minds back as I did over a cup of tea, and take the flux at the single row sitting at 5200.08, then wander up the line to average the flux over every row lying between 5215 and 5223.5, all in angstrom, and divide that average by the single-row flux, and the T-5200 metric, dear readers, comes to 1.06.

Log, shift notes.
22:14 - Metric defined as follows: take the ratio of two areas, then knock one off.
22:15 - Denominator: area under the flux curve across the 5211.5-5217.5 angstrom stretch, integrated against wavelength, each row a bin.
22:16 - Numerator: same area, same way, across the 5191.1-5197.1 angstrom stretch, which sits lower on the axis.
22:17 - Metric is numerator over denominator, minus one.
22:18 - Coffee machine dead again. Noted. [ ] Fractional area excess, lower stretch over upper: -0.21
